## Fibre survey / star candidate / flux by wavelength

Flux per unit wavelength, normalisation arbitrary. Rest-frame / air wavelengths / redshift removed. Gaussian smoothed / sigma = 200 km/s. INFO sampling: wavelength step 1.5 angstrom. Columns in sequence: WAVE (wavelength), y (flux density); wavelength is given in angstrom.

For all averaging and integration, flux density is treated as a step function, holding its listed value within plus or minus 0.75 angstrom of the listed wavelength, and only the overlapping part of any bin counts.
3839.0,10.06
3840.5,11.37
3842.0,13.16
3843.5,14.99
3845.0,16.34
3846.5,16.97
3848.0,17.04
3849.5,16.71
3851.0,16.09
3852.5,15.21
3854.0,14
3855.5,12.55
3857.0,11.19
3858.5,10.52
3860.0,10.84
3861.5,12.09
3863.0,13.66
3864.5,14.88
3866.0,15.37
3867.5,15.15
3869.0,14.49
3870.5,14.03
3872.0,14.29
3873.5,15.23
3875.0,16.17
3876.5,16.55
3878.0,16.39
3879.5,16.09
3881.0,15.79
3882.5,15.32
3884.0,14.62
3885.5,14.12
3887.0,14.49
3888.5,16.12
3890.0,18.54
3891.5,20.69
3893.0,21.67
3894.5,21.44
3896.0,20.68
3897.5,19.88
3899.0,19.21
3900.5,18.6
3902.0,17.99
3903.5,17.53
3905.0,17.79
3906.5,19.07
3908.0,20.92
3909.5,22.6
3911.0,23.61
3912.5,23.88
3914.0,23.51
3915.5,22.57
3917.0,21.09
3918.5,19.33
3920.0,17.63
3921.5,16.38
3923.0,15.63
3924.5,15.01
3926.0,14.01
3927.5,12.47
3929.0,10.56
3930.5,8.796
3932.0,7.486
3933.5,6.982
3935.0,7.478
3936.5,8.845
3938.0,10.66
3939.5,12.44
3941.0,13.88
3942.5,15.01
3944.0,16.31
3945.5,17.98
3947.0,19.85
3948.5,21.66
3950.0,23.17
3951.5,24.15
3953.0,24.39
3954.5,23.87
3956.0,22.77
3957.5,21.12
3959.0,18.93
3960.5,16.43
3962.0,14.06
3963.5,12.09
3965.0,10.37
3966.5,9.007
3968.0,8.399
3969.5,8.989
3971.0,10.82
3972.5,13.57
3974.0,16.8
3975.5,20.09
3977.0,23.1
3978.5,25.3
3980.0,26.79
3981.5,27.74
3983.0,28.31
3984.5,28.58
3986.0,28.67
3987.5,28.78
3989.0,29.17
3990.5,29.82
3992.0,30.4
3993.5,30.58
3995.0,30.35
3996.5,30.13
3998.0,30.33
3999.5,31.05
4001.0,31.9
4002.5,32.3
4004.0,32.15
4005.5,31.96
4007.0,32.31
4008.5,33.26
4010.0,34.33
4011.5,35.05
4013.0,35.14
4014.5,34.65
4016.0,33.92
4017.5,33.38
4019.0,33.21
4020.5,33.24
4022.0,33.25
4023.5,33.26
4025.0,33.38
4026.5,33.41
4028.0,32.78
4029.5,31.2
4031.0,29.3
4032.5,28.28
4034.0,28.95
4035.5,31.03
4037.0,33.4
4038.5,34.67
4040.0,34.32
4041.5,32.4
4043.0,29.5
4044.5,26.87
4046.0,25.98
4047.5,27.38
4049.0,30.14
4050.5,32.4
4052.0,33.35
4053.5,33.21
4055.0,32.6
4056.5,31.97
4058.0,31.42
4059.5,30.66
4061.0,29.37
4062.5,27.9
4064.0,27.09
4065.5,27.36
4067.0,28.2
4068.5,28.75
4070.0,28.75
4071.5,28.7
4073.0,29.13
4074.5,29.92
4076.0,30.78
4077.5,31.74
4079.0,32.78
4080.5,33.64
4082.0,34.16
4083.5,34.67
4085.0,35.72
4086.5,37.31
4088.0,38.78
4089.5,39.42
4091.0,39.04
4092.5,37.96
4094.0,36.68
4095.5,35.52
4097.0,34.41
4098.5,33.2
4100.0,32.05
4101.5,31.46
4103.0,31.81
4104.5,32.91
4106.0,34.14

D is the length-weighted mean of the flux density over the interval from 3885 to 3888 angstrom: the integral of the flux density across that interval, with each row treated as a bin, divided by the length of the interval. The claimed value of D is 14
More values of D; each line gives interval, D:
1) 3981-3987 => 28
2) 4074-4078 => 31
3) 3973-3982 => 23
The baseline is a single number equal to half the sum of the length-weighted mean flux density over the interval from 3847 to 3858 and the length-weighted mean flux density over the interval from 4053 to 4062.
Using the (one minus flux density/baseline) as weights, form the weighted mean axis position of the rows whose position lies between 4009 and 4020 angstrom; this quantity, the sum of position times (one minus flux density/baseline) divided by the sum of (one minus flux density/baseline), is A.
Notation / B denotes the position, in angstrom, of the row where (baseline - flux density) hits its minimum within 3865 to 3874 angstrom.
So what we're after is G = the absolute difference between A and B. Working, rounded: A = 4014.3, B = 3866.0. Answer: 148.3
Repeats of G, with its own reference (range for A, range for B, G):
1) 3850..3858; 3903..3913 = 58.1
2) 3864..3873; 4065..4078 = 209.1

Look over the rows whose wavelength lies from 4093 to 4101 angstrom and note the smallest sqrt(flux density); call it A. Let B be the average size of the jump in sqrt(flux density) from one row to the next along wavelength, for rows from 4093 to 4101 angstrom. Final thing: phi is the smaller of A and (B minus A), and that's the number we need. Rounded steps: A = 5.7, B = 0.10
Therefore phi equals -5.56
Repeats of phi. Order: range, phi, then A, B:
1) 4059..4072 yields -5.14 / 5.2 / 0.06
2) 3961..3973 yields -2.66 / 2.9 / 0.23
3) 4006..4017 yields -5.63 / 5.7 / 0.06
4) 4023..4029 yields -5.70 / 5.7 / 0.02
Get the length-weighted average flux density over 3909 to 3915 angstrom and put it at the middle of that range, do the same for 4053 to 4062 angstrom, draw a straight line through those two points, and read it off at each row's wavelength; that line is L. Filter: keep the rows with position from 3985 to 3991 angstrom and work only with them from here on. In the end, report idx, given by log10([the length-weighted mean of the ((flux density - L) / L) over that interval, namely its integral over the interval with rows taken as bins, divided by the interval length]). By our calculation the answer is -1.27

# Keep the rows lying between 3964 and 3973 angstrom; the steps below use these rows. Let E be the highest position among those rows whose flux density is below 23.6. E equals 3972.5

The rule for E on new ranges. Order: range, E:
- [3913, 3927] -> 3926.0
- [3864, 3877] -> 3876.5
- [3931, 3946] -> 3945.5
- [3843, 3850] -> 3849.5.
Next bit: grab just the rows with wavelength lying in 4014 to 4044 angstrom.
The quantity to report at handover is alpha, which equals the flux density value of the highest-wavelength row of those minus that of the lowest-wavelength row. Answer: -5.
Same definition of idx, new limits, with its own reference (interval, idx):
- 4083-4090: -0.90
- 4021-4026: -0.89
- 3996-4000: -1.07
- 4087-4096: -0.85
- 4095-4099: -1.61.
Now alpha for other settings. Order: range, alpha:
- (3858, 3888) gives 4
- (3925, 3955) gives 10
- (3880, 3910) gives 7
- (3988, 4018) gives 4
